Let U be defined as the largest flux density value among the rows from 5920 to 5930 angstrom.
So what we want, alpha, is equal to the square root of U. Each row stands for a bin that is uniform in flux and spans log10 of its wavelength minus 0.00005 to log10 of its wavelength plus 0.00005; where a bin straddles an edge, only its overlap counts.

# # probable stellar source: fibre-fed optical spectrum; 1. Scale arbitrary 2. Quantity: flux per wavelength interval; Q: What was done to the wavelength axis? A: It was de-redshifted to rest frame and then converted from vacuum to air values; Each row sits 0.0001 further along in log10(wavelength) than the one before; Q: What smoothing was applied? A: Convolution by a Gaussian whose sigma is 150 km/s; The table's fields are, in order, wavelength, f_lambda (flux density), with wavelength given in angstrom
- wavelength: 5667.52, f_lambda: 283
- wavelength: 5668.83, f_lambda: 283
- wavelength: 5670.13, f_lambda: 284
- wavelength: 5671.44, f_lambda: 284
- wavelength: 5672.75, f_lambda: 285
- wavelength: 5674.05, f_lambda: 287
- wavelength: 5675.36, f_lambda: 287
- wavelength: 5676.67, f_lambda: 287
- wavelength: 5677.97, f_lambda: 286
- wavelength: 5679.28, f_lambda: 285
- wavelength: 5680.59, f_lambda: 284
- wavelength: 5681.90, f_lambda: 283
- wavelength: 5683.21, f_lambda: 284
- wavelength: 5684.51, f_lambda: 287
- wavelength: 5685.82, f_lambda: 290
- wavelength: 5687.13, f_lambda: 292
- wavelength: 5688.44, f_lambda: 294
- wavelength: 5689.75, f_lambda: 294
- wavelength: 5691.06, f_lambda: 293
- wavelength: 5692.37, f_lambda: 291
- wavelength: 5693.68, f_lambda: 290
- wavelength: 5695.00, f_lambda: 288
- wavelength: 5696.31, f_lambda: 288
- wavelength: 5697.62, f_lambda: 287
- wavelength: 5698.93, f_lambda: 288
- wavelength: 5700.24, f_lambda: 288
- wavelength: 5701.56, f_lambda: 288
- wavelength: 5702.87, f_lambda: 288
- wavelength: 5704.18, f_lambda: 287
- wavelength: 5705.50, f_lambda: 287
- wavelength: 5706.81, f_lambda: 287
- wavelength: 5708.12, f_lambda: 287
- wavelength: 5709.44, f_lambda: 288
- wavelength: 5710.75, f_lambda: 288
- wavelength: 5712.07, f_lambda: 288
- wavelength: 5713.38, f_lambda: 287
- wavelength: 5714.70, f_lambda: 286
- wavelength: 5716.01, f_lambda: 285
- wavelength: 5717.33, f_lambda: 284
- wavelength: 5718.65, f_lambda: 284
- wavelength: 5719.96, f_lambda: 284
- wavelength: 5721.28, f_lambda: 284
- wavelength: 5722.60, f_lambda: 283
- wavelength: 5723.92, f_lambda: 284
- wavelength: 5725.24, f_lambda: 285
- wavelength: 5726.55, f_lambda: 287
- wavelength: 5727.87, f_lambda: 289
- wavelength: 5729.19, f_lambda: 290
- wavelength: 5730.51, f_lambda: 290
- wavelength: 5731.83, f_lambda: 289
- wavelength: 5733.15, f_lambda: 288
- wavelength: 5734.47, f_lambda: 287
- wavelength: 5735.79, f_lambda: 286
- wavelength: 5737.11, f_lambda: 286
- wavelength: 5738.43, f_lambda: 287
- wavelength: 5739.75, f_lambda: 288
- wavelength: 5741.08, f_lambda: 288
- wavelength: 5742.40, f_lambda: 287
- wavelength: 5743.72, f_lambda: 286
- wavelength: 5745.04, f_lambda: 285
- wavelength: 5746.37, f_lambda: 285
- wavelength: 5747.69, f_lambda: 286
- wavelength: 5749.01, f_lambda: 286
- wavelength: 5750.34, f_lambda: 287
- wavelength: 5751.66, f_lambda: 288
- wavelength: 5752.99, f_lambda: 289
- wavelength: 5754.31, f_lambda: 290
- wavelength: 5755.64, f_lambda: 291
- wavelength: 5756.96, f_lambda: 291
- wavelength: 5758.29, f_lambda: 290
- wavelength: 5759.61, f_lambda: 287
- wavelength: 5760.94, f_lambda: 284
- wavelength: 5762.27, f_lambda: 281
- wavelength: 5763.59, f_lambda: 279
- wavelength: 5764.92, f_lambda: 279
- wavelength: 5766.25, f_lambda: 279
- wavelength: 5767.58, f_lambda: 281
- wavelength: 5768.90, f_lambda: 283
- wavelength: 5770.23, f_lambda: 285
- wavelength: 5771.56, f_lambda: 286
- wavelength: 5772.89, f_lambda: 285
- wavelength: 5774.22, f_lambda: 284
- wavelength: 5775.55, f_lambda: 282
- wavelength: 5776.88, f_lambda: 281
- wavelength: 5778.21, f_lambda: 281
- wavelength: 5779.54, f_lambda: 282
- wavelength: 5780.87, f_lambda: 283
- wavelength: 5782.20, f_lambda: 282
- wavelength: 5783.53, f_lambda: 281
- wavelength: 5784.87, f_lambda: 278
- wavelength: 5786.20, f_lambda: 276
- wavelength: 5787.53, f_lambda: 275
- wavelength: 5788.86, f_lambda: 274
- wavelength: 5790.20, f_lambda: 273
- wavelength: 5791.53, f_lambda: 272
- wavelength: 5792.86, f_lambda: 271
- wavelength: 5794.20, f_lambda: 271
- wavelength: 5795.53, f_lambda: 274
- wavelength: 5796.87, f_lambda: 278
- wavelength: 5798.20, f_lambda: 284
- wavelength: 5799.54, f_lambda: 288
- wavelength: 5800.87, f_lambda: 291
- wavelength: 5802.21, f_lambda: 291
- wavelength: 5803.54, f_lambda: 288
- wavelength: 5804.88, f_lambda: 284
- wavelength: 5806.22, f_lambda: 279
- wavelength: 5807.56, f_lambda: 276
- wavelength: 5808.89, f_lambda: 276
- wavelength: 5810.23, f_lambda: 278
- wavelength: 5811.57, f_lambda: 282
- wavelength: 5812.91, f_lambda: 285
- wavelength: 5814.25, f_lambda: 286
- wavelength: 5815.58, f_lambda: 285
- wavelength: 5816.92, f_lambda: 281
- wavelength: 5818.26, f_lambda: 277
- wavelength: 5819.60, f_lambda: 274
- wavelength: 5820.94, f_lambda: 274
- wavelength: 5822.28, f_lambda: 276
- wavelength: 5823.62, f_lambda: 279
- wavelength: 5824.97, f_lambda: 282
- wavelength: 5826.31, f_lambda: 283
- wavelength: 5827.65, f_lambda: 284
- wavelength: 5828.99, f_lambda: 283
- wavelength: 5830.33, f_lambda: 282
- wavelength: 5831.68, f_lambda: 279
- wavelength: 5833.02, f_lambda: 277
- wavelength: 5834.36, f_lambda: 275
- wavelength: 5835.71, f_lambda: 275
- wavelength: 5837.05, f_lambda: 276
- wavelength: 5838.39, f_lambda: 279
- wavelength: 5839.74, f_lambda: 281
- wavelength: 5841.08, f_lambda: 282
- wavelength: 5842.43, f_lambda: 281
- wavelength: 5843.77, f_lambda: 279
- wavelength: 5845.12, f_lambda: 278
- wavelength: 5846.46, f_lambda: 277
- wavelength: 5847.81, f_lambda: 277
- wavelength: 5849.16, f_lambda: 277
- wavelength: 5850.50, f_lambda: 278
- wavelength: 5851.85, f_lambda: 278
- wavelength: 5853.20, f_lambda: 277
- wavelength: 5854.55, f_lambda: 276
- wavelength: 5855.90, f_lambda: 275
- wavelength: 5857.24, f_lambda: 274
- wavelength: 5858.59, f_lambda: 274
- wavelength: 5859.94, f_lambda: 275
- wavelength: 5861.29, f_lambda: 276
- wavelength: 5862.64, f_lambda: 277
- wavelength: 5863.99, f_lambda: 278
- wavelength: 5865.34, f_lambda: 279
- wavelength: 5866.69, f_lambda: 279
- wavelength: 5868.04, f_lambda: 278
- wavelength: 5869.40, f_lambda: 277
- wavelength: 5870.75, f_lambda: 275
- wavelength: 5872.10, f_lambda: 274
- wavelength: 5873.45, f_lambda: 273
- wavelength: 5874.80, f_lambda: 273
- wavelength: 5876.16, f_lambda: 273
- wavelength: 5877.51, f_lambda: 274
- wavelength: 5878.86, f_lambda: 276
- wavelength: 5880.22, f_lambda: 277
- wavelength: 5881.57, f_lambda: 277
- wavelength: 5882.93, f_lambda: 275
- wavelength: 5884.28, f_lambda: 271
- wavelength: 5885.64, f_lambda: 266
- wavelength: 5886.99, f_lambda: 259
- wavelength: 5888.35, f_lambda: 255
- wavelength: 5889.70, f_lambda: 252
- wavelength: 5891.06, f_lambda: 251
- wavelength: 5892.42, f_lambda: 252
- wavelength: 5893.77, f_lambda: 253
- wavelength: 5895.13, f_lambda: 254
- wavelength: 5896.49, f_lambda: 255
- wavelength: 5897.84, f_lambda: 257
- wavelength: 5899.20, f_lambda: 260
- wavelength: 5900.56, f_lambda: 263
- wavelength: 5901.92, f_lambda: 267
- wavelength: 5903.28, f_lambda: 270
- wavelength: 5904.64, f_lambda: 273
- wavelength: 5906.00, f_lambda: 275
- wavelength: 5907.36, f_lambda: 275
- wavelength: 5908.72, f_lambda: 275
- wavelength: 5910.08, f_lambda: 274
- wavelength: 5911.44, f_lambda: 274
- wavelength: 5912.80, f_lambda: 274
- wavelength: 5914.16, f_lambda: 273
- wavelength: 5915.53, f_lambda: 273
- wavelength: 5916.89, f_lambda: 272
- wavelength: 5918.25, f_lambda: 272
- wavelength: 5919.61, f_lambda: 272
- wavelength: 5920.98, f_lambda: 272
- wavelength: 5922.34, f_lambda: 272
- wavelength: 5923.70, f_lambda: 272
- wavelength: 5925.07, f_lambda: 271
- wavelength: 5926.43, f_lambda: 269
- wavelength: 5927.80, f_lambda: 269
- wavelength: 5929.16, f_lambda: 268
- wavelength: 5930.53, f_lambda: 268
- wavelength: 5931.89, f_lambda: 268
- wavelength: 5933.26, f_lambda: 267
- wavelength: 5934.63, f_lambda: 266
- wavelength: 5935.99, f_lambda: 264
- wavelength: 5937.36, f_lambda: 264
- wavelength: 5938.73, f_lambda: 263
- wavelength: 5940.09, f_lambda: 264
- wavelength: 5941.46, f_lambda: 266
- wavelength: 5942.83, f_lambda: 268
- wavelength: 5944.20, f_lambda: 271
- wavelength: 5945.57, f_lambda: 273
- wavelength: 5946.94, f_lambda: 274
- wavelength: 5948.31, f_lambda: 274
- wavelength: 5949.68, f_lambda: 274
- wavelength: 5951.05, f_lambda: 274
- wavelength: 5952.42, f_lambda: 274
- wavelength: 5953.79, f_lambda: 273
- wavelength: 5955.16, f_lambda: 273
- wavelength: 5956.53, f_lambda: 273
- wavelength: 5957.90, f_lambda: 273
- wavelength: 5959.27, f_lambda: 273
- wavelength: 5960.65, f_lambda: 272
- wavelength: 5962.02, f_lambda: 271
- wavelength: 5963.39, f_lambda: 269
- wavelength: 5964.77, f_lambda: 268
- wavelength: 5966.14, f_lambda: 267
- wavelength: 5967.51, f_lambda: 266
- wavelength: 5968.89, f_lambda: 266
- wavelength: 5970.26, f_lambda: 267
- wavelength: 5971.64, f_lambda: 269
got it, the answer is 16.5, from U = 272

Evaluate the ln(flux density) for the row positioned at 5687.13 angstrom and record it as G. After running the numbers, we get 5.68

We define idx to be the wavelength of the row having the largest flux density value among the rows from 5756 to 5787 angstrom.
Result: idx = 5756.96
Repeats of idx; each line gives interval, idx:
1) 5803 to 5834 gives 5803.54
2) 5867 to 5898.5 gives 5868.04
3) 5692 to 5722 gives 5692.37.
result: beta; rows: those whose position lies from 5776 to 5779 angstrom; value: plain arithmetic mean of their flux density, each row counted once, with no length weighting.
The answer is 281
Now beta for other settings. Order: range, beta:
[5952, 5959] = 273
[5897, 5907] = 266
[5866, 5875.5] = 276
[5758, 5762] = 287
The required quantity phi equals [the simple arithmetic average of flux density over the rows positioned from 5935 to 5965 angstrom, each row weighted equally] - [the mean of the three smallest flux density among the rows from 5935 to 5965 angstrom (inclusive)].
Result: 7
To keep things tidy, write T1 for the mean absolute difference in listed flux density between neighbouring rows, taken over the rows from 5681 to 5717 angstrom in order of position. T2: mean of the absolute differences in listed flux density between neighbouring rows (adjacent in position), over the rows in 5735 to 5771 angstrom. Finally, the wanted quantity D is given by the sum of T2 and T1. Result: 2.0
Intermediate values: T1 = 0.92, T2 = 1.1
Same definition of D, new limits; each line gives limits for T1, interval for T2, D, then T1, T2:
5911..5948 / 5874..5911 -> 3.0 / 0.85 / 2.1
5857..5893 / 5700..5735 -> 2.3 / 1.62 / 0.7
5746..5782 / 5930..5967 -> 2.1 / 1.23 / 0.9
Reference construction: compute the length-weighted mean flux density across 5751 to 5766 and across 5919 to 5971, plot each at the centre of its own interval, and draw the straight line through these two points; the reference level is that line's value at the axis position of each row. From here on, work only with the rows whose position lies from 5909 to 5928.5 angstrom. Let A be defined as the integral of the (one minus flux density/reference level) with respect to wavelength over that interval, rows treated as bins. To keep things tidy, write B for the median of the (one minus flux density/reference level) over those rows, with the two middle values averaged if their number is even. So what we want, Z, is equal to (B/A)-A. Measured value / 0.10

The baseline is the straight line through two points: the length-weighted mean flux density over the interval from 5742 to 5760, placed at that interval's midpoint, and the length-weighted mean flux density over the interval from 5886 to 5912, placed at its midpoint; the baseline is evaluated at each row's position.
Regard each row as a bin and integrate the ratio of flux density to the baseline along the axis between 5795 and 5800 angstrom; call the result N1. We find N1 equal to 5.01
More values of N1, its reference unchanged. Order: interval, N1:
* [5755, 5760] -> 5.06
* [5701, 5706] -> 4.86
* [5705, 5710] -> 4.87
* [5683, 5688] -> 4.84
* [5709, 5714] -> 4.89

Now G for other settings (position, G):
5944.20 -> 5.60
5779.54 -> 5.64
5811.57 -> 5.64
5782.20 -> 5.64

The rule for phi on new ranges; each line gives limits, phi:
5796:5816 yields 7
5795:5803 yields 6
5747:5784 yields 5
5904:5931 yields 4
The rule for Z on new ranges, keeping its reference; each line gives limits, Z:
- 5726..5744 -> 0.04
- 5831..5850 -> 0.01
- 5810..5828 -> -0.09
